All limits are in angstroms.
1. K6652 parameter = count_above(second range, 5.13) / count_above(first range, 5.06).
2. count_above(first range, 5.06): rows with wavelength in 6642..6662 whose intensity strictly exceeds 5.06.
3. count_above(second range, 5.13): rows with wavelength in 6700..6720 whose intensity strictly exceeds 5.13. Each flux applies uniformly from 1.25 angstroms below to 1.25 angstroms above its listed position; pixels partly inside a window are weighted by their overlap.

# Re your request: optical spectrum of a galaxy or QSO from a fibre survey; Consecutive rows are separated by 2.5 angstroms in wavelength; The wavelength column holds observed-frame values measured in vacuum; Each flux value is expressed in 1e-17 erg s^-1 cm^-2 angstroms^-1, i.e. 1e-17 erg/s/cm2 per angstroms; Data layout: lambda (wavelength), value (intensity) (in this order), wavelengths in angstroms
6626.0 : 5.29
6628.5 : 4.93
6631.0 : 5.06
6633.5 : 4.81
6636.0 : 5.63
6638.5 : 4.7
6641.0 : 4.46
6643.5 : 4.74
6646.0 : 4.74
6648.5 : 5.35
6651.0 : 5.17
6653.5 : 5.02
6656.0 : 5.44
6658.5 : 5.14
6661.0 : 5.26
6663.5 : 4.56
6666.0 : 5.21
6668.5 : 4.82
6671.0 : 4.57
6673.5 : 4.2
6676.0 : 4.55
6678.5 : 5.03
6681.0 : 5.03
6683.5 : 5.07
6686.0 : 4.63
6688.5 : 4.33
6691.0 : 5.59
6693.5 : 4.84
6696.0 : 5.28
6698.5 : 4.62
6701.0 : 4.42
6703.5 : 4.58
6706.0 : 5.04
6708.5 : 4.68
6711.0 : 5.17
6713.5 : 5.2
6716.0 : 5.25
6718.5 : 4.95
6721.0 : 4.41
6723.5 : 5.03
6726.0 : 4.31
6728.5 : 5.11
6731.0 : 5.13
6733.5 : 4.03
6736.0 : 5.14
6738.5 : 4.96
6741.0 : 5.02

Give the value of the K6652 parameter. 0.60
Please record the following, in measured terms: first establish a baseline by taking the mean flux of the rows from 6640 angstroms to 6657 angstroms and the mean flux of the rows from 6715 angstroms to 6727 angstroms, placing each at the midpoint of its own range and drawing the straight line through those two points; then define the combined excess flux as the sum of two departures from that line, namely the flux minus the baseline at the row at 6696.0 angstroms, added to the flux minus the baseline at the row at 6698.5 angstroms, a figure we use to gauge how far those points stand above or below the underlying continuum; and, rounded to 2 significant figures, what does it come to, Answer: 0.19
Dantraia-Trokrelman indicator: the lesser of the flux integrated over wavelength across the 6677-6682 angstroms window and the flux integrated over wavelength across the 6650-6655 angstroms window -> 25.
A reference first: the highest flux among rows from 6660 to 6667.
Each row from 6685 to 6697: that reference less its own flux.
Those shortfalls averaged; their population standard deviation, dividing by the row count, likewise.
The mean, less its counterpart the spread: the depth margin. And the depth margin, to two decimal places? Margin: -0.12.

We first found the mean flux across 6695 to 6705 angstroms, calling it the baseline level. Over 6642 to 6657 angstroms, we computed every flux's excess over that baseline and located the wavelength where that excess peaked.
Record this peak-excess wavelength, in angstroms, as 6656.0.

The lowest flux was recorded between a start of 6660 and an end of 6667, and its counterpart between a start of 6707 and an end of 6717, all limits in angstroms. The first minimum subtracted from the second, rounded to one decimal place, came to 0.1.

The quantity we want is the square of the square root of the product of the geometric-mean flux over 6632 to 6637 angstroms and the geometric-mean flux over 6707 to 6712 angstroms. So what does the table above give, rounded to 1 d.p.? 25.6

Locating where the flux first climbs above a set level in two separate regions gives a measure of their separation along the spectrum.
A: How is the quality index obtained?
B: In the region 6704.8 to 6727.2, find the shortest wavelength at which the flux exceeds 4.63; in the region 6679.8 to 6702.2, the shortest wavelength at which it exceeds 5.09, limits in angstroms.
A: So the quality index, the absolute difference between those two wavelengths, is 15.0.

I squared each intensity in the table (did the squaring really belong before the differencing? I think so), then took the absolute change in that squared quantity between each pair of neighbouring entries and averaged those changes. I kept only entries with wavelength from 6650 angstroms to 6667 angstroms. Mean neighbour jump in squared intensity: 3.9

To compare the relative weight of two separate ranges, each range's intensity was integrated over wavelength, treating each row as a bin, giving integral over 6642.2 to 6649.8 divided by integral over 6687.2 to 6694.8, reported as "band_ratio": 1.00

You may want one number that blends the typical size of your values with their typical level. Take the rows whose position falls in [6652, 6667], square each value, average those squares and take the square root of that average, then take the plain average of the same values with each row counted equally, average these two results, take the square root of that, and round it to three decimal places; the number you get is 2.260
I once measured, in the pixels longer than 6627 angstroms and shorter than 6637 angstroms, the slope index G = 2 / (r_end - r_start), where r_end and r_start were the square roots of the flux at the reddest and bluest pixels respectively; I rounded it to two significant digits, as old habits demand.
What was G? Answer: 13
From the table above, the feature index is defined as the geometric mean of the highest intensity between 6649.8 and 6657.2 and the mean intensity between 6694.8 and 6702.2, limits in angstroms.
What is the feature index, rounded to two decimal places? 5.10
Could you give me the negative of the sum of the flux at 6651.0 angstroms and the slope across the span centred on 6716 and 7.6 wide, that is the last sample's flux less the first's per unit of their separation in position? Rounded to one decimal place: -5.1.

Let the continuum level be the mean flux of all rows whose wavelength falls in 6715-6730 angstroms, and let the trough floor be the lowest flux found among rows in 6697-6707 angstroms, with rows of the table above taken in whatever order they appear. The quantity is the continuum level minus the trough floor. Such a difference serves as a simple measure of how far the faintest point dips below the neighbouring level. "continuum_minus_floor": 0.42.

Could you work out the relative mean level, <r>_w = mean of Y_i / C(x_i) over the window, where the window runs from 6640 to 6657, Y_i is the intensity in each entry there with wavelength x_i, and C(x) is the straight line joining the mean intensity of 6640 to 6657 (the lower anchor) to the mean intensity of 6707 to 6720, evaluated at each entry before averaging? 1.000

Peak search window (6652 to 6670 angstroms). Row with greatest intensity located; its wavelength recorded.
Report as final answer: 6656.0 angstroms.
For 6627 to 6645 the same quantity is 6636.0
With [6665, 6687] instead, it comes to 6666.0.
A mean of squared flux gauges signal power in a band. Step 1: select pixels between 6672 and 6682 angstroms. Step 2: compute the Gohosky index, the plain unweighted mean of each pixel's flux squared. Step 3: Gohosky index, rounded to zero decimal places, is 22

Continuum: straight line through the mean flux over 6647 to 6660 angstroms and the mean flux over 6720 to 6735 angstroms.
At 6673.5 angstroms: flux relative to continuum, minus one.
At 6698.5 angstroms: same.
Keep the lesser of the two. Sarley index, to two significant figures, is -0.17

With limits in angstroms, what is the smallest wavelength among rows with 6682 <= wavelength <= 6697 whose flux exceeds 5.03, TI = 6683.5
